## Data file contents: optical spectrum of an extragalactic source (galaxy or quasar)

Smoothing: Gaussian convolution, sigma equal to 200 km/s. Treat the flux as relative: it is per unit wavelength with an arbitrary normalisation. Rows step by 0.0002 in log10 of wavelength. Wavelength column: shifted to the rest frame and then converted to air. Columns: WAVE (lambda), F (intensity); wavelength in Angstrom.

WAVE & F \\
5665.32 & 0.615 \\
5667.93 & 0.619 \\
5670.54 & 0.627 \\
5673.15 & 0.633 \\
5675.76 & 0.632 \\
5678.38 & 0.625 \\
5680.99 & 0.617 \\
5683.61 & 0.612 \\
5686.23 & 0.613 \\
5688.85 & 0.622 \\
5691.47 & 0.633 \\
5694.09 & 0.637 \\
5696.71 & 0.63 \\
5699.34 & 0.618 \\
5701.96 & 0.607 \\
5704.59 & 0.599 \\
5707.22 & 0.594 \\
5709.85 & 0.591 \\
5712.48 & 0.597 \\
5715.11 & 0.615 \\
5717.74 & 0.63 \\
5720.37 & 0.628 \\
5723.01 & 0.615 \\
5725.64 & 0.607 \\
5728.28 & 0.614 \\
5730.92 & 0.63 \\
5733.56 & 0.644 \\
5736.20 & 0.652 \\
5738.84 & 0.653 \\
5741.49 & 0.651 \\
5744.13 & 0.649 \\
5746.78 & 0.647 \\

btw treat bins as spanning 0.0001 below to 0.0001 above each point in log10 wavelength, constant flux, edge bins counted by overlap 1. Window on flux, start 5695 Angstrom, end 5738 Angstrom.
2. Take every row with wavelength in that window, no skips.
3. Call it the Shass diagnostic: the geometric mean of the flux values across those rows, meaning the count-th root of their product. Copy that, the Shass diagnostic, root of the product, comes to 0.617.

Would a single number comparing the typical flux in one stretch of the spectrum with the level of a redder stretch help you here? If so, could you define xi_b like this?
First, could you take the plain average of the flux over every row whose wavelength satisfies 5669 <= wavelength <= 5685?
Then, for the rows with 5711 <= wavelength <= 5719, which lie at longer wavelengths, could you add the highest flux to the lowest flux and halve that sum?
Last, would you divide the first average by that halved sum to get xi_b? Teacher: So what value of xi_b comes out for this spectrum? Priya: 1.02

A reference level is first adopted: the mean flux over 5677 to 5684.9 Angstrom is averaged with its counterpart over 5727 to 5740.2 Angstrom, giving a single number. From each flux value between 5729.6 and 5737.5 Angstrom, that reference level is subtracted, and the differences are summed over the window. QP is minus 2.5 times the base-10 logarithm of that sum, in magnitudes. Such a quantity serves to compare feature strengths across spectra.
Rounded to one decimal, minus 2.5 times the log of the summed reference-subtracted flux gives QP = 3.5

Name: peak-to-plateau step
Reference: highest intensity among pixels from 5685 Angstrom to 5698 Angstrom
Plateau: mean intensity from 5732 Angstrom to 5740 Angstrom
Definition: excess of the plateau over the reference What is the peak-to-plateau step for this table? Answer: 0.01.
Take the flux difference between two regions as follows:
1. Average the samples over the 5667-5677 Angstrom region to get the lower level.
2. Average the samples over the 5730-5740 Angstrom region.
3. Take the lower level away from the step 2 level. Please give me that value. 0.017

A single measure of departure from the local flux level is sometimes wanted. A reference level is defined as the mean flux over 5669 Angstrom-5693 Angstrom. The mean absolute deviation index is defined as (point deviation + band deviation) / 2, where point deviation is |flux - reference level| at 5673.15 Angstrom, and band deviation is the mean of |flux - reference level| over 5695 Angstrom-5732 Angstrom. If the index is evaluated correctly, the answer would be 0.012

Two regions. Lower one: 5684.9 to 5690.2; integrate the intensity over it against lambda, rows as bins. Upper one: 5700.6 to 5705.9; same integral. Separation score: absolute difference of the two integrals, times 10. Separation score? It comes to 0.7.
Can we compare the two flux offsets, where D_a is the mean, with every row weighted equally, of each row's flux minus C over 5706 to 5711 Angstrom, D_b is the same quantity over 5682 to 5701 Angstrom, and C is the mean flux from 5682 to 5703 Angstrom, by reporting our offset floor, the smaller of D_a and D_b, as -0.029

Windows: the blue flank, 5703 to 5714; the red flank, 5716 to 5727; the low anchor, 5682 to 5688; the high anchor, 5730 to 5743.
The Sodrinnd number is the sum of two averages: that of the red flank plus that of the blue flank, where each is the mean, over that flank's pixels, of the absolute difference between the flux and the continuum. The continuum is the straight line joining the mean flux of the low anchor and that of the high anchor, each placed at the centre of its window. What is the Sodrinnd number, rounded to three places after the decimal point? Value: 0.049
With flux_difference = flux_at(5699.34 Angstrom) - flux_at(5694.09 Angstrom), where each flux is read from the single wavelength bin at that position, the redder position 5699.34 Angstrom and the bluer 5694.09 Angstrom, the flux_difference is -0.019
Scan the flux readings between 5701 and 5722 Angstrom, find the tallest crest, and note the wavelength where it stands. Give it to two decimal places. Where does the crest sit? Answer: 5717.74 Angstrom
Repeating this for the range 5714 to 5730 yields 5717.74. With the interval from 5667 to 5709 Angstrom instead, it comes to 5694.09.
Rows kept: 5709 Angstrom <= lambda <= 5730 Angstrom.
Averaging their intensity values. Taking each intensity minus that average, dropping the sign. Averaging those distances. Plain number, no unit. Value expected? 0.010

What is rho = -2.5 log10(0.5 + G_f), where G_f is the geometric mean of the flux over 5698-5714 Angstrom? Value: -0.104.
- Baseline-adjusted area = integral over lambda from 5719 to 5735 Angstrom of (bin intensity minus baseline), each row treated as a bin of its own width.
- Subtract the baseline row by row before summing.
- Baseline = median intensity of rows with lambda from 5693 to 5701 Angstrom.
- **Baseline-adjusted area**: -0.11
